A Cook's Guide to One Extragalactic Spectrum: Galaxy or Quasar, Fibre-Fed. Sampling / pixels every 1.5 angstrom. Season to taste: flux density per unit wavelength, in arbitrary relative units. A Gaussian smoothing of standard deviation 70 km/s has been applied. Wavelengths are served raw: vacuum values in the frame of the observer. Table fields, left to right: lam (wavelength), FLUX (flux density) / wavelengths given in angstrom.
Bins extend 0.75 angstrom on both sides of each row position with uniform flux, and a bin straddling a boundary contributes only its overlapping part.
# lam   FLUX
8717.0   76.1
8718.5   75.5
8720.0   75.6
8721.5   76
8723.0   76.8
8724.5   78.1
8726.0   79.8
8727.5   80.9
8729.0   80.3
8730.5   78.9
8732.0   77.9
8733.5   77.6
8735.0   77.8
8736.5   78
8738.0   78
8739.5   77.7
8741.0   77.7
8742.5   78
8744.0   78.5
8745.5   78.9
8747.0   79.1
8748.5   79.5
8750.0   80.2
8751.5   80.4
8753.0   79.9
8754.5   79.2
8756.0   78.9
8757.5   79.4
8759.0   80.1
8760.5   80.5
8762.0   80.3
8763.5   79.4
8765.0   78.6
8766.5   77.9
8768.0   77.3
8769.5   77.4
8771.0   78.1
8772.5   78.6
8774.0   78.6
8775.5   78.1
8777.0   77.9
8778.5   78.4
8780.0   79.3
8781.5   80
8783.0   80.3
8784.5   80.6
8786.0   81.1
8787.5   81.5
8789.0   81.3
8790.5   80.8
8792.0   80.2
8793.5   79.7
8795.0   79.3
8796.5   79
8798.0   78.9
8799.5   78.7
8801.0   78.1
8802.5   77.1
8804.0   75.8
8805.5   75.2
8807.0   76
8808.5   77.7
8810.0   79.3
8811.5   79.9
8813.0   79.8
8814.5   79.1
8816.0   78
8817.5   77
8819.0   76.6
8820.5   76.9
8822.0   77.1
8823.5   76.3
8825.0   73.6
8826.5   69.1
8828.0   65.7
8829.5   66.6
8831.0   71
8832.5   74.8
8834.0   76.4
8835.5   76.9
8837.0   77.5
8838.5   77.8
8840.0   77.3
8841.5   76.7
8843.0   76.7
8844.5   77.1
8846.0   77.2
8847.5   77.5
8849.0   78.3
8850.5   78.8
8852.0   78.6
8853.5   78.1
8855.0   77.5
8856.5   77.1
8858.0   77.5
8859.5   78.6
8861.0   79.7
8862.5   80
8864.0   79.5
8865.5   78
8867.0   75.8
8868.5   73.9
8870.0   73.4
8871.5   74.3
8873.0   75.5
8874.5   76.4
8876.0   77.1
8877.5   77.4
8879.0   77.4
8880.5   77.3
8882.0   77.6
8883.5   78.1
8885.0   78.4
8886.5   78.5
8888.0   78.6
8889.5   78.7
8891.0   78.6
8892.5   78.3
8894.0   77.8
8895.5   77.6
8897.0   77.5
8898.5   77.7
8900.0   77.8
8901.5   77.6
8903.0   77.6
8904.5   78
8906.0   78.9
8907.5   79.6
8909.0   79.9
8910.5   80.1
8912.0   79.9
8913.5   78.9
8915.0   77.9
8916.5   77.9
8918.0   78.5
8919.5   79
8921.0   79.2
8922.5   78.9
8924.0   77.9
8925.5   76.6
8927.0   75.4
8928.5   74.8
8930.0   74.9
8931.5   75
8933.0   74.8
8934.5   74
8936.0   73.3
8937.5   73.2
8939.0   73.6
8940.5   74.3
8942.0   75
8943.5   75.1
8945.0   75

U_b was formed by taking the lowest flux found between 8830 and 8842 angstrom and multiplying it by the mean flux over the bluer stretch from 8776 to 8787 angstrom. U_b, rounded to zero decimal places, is 5656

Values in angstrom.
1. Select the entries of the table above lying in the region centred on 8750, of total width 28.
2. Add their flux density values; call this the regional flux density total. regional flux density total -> 1504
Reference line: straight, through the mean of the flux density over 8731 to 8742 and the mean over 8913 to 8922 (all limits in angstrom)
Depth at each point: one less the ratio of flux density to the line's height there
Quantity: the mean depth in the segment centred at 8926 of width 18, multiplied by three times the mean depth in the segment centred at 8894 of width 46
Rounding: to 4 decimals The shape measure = 0.0005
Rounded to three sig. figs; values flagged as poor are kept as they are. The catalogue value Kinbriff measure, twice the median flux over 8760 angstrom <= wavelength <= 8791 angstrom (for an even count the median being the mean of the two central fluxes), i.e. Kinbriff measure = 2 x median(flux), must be 159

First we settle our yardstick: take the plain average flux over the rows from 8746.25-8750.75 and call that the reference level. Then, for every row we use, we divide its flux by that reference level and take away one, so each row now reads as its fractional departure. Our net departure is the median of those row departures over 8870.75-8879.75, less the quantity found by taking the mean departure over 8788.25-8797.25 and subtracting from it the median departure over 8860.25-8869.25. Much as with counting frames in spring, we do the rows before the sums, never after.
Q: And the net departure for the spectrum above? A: -0.052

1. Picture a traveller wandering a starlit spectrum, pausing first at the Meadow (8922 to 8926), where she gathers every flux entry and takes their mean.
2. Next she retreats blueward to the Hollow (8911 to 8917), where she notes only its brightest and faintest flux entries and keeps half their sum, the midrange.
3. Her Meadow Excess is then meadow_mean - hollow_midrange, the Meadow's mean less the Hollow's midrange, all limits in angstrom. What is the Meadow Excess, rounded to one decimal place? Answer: -1.1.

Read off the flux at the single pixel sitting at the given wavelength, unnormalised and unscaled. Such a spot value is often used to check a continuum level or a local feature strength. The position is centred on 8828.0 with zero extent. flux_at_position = 65.7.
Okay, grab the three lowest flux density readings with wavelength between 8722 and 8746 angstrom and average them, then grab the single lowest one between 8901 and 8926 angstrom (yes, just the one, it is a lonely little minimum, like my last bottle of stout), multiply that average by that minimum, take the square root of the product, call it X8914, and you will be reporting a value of 77.0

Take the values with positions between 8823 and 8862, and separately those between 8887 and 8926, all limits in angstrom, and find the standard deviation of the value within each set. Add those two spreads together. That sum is 4.5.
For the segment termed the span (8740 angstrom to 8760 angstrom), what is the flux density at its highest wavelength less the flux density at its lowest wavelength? 2.4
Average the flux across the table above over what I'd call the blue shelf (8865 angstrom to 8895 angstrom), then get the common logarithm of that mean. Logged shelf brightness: 1.89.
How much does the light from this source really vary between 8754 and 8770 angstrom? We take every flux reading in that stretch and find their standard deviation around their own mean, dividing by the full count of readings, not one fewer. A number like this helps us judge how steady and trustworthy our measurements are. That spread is 1.1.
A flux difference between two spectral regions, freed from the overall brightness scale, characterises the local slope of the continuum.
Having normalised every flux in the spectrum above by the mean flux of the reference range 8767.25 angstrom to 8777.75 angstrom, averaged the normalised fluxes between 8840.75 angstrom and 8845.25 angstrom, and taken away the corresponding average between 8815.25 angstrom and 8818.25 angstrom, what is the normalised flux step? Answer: -0.009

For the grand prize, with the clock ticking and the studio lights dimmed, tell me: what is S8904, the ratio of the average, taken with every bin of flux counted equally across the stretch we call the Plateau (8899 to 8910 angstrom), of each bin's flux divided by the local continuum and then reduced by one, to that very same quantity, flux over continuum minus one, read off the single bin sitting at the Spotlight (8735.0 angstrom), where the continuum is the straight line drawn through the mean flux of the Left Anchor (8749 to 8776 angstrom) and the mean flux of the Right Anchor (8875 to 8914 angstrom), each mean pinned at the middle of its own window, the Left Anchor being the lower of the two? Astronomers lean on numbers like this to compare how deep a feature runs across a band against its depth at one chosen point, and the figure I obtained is -0.2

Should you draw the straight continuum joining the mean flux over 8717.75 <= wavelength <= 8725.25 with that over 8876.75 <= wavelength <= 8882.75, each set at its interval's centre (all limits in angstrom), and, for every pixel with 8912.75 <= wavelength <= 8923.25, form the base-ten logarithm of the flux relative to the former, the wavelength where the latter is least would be 8916.5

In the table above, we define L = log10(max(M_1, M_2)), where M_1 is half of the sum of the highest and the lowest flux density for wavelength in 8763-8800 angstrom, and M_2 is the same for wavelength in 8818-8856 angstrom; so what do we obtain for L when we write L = 1.900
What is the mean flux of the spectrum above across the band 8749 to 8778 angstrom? 79.0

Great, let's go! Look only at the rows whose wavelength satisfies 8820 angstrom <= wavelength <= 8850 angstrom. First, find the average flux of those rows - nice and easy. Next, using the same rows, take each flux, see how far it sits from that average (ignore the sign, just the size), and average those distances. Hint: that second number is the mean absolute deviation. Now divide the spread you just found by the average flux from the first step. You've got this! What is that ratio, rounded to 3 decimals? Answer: 0.039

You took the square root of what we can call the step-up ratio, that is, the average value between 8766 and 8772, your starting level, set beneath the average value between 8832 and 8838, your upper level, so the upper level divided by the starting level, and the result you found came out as 0.99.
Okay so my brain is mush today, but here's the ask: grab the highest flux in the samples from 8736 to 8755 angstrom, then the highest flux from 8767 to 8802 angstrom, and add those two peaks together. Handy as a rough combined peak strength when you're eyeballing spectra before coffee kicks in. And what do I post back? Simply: 162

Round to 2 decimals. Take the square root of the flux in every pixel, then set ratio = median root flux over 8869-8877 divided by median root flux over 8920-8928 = 0.98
